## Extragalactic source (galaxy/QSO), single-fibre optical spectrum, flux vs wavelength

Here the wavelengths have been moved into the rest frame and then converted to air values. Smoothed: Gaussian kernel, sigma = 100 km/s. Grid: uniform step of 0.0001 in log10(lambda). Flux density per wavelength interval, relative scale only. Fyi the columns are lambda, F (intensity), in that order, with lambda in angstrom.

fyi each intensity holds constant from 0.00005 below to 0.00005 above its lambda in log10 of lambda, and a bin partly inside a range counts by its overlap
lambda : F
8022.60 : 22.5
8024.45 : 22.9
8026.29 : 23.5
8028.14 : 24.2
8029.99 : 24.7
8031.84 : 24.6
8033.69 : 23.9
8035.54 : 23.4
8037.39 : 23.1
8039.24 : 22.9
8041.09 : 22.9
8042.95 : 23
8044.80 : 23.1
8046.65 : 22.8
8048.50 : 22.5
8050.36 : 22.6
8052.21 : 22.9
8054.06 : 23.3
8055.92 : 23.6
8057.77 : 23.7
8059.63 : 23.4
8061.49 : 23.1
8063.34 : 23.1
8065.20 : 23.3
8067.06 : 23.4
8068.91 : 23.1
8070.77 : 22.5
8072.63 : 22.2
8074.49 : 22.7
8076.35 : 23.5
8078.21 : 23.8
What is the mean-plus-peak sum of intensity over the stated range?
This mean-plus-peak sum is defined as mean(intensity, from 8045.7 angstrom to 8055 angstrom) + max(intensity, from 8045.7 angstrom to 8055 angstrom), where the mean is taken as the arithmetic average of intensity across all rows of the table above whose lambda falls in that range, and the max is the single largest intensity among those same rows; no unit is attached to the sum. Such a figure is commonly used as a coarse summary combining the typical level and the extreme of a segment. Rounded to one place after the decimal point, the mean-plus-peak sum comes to 46.1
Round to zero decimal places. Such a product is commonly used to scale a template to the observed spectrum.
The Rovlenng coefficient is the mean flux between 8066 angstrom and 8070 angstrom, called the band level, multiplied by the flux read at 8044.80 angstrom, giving 537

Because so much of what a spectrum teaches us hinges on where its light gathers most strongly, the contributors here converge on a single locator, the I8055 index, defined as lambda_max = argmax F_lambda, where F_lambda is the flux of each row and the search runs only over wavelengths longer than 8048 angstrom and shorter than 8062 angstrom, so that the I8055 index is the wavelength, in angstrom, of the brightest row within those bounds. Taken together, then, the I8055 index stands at 8057.77 angstrom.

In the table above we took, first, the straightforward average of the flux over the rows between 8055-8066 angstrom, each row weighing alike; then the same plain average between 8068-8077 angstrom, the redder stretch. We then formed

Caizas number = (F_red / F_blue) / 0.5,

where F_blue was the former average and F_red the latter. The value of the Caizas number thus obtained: 1.95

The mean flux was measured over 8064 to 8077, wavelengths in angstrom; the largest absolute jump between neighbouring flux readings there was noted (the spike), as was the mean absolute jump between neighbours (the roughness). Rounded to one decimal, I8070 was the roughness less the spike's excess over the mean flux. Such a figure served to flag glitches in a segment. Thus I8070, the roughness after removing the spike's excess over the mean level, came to 22.6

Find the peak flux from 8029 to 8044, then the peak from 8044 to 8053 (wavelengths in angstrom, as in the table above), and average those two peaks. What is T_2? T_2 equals 23.9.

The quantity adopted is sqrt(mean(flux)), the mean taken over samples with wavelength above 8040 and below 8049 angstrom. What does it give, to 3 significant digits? 4.78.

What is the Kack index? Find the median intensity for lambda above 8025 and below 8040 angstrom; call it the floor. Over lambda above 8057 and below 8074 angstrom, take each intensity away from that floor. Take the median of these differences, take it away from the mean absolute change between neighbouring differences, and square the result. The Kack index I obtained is 0.11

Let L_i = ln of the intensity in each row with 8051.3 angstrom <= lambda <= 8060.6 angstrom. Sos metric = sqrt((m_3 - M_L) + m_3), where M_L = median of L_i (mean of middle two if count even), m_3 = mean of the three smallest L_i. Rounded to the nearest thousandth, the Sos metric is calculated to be 1.771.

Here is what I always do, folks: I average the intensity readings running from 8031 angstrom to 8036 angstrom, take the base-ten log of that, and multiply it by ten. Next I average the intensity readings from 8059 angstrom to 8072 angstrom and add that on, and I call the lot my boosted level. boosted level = 36.9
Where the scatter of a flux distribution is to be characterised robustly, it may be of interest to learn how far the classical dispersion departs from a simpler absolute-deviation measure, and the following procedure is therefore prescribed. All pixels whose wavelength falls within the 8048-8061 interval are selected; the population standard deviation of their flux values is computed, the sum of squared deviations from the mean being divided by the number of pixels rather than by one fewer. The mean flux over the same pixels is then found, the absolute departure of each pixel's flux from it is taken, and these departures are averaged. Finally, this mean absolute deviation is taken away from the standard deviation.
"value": 0.0354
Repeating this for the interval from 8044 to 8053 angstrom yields 0.0295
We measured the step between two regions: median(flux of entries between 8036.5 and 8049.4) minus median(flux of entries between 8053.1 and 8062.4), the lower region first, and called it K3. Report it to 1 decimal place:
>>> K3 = -0.5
